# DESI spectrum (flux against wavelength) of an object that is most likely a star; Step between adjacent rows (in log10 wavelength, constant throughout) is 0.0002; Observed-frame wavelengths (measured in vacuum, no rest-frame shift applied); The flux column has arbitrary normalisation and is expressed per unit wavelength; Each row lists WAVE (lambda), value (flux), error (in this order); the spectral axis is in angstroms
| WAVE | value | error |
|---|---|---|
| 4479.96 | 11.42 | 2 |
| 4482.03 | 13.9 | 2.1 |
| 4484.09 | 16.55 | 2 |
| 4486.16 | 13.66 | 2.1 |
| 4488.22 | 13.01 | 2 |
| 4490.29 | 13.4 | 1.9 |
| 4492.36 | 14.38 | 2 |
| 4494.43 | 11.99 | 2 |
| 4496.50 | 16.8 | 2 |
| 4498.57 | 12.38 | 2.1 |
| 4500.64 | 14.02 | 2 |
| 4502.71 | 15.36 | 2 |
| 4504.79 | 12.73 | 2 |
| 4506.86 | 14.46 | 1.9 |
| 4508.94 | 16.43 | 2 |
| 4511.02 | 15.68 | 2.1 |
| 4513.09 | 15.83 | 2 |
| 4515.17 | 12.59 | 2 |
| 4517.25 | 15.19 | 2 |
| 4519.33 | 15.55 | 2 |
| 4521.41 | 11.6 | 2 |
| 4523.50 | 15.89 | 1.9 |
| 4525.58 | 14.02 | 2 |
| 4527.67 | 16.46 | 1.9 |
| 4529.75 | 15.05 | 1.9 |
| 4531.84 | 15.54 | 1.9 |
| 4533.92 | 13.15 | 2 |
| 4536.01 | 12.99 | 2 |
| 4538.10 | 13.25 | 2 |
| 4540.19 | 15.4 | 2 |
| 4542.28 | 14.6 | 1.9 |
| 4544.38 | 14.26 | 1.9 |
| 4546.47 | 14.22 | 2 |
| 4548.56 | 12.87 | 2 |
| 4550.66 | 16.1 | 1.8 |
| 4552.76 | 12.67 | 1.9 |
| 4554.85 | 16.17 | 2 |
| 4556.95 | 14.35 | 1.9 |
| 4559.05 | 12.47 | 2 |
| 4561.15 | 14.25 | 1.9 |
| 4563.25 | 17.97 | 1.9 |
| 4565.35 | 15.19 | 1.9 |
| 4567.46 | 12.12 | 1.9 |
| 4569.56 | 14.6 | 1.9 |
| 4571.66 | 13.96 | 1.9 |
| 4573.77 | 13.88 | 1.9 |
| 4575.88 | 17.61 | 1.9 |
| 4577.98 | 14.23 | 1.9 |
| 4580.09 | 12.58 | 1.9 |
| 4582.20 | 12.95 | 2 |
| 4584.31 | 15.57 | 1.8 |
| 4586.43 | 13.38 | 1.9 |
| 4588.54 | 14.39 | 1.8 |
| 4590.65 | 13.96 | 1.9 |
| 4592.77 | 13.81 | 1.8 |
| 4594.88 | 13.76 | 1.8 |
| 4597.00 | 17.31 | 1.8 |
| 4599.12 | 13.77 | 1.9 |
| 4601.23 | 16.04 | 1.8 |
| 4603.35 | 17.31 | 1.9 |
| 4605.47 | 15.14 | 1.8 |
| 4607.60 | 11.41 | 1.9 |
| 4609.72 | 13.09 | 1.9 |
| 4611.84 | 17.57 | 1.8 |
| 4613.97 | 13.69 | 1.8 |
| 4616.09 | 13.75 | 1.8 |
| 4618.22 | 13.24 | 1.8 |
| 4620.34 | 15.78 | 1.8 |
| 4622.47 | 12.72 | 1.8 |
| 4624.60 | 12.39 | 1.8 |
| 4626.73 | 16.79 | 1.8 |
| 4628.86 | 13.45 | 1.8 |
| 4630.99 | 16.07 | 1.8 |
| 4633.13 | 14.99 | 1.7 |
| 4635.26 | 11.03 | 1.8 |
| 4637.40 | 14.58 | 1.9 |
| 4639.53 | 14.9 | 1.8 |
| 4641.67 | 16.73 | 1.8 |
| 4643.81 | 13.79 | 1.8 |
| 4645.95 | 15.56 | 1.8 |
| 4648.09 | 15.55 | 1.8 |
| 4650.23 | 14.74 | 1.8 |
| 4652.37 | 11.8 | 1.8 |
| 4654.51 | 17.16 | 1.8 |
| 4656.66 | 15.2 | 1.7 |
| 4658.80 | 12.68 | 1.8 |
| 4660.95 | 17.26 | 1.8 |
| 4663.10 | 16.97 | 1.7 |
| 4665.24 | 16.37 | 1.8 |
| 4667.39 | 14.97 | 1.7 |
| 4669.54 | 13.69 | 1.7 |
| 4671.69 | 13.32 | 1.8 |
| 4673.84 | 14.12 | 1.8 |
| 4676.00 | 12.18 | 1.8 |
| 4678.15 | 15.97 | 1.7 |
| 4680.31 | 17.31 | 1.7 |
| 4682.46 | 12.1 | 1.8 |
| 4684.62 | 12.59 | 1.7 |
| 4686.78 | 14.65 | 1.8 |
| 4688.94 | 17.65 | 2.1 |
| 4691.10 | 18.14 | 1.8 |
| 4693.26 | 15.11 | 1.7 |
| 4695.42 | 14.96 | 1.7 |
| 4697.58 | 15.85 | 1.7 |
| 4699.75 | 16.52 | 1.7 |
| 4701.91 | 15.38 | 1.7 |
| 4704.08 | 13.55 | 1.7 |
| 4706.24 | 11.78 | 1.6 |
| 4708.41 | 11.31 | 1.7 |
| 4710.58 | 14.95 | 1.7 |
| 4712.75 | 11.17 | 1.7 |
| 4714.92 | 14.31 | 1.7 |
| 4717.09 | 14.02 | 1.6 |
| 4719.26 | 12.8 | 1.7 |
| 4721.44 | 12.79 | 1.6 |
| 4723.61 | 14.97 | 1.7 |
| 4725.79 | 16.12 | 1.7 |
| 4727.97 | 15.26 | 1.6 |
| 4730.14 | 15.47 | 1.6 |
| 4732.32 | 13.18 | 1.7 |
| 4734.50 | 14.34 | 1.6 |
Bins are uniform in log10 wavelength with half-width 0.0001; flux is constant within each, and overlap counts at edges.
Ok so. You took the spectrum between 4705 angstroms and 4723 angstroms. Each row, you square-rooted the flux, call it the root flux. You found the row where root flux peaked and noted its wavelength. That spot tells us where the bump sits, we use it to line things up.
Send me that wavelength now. 4710.58 angstroms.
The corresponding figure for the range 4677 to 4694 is 4691.10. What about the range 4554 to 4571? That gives 4563.25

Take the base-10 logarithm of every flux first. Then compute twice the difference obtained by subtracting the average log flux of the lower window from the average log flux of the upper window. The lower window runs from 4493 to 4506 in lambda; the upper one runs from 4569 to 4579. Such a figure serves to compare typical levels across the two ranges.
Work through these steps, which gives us 0.06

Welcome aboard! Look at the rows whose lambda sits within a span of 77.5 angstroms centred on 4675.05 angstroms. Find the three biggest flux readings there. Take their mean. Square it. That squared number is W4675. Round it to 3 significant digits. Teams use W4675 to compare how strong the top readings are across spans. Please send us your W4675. 313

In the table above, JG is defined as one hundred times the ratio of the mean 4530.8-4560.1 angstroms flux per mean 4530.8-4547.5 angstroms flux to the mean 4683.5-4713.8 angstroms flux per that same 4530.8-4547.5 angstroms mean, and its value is 97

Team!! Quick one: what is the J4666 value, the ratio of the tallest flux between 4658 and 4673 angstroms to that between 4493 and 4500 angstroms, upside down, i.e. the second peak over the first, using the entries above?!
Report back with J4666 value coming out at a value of 0.97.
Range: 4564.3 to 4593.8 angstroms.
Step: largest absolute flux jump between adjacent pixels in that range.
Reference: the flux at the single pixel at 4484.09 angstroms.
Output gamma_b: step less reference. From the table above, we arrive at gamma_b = -12.8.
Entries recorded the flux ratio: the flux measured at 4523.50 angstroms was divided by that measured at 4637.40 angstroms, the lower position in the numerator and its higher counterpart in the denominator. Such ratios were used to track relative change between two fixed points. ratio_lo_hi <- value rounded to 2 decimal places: 1.09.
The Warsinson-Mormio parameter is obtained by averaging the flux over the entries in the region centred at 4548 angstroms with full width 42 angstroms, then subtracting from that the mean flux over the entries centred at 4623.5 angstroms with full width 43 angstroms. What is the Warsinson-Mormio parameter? 0.0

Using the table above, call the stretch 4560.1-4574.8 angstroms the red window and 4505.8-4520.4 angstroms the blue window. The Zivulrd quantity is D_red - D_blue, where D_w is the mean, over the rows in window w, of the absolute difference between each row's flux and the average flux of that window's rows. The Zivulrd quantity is 0.26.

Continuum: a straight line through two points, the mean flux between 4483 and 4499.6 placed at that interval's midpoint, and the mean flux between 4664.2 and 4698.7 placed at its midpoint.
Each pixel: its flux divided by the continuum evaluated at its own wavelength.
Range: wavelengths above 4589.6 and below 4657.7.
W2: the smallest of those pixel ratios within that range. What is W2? 0.75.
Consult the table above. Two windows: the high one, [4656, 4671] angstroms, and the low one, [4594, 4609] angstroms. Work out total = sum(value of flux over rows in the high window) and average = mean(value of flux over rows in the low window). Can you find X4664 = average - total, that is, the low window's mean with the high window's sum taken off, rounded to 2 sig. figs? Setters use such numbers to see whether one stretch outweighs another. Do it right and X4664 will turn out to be -92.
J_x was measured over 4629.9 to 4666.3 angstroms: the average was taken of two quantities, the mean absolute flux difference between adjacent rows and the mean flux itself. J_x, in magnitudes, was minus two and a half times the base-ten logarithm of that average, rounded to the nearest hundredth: -2.33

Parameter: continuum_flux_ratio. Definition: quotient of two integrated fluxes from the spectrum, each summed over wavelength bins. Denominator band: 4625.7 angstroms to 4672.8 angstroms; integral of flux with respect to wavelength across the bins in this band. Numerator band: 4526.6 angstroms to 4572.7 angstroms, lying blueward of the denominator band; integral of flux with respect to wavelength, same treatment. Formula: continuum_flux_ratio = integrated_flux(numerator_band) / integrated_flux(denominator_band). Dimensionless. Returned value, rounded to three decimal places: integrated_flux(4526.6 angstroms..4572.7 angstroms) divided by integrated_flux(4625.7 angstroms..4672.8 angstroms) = 0.949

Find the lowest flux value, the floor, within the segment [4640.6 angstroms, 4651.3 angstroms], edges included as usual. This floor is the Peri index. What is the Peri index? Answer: 13.79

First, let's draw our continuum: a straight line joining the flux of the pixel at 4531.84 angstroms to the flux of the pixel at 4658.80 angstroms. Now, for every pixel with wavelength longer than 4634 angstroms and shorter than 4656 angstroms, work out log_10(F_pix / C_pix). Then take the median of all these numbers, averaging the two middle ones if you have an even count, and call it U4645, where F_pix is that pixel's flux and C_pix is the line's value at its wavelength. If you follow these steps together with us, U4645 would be 0.057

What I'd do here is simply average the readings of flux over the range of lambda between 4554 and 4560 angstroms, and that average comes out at 14.3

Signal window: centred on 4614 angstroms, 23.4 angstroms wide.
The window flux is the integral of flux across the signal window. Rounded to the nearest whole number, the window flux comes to 332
